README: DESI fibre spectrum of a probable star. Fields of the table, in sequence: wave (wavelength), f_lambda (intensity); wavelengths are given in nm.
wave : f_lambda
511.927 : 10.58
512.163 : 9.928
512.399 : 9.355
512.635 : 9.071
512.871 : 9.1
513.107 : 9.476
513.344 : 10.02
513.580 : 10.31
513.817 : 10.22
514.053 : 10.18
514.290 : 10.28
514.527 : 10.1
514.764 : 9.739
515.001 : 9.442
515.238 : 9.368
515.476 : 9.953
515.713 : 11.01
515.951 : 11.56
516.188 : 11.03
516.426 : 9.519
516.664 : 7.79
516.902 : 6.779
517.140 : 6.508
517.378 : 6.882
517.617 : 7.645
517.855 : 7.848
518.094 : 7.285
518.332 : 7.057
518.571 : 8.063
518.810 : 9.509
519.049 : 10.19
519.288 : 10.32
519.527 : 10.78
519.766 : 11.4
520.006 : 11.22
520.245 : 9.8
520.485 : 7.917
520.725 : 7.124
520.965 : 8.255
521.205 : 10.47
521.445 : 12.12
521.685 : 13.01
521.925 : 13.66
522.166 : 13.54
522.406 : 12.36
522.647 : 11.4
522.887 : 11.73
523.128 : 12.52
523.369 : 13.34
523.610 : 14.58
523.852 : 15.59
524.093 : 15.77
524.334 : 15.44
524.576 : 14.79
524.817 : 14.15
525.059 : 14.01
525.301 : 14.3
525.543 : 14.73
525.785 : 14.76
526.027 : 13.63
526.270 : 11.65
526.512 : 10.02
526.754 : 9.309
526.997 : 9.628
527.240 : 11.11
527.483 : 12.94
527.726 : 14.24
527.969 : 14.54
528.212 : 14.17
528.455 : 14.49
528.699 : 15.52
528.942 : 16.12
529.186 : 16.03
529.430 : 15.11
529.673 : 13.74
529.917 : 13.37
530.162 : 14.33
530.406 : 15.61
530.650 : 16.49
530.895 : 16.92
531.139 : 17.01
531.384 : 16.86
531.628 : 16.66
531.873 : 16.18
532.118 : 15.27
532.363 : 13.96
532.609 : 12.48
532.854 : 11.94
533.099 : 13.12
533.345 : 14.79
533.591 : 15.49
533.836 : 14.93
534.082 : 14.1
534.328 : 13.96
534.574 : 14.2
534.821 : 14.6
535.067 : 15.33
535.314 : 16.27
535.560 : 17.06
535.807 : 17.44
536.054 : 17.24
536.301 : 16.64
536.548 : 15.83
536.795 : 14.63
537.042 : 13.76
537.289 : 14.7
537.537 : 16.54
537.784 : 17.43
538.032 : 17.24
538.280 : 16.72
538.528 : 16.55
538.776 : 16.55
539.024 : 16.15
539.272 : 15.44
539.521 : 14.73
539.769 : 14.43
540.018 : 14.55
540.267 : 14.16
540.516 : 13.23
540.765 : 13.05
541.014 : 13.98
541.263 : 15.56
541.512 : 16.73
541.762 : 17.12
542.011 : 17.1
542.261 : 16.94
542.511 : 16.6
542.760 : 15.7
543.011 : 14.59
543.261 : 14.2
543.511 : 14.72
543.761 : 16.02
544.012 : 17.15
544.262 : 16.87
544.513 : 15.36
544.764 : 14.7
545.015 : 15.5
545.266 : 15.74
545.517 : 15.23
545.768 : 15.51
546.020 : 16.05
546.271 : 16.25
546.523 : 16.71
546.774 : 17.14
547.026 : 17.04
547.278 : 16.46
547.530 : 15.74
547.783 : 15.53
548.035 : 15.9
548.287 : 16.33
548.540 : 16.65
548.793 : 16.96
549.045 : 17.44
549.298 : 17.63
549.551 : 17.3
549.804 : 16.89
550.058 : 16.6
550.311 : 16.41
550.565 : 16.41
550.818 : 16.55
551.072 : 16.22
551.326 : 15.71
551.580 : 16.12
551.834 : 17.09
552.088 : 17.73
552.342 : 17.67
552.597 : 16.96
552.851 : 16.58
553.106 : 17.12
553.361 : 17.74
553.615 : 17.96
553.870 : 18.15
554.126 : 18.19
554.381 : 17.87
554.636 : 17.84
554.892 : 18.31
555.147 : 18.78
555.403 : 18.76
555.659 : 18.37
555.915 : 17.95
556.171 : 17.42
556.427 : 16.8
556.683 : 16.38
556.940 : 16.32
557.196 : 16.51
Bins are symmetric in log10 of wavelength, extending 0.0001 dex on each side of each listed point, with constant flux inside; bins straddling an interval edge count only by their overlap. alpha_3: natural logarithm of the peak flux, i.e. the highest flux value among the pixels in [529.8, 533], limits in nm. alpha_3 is 2.83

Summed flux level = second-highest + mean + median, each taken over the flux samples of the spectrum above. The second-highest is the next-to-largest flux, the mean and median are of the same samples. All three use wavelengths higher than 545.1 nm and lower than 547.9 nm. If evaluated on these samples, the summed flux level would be 49.2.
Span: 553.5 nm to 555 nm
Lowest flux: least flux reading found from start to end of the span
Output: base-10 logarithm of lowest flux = 1.25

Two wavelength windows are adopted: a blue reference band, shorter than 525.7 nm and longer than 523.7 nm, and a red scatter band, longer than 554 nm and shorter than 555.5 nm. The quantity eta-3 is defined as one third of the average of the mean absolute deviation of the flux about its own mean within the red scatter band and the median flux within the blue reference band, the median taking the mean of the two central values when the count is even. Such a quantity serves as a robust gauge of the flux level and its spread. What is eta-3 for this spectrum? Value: 2.5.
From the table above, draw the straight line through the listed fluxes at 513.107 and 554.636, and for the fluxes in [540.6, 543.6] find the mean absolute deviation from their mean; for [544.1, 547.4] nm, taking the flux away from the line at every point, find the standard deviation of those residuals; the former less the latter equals 0.5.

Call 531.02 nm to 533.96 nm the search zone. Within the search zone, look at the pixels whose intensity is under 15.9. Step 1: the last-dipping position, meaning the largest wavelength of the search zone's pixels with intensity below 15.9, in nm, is 533.836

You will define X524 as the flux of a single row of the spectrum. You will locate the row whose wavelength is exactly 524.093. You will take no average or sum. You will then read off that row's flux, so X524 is 15.77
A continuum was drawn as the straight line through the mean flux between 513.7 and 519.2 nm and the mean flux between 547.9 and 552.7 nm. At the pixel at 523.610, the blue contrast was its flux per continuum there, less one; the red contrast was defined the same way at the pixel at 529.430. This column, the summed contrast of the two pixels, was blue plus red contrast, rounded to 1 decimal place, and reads 0.6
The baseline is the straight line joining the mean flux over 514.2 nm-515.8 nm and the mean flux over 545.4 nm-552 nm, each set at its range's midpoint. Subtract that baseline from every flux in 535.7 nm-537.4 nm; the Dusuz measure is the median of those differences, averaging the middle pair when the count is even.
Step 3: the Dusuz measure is 1.7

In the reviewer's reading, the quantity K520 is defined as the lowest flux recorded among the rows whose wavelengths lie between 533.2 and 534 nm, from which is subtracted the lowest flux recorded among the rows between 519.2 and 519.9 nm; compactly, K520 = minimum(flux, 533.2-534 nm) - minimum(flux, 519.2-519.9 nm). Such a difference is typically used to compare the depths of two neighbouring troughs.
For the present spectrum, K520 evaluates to 4.5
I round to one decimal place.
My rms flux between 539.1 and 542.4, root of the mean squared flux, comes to 15.2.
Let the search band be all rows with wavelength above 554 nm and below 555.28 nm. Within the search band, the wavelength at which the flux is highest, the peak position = 555.147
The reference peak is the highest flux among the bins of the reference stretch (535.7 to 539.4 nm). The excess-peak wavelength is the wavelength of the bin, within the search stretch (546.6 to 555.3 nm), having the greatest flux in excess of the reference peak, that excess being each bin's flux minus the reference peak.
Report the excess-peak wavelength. 555.147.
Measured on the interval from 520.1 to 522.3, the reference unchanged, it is 521.925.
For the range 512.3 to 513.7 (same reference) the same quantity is 513.580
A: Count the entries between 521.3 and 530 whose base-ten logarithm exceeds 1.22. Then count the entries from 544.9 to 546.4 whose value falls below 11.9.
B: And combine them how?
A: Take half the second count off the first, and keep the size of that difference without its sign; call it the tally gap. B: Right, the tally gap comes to 0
